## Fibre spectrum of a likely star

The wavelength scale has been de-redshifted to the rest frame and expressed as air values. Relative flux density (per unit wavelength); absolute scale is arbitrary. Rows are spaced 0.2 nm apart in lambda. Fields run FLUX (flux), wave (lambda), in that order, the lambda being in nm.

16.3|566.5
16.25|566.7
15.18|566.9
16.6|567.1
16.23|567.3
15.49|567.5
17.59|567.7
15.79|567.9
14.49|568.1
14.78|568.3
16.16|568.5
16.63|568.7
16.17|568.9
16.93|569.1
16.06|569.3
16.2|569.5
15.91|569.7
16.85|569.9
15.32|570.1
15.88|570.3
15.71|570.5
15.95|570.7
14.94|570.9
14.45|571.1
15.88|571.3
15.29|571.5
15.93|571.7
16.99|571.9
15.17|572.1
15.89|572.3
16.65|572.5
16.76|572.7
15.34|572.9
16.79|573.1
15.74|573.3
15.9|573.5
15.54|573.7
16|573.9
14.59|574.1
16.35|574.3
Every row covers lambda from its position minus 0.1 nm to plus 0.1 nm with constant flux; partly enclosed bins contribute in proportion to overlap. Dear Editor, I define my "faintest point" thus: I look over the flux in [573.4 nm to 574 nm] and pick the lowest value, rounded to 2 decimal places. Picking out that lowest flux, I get 15.54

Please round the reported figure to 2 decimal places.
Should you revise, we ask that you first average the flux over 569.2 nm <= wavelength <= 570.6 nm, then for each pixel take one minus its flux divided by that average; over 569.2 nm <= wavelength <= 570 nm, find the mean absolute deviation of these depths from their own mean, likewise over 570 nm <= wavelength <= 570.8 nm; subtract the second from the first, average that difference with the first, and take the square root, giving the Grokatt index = 0.11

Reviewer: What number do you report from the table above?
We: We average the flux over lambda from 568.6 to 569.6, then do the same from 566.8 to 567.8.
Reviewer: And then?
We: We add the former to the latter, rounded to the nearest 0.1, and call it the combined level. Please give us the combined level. 32.6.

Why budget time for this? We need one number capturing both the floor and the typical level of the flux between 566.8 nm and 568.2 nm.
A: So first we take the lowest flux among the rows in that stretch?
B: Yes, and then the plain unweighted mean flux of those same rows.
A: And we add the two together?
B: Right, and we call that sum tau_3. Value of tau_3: 30.4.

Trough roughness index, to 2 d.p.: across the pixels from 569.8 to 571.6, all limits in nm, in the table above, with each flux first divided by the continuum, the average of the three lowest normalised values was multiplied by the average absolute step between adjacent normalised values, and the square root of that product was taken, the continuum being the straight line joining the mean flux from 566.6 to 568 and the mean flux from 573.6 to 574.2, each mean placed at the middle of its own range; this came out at 0.21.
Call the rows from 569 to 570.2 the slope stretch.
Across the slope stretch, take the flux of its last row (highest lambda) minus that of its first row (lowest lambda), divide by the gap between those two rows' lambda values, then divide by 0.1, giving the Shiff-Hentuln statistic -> -16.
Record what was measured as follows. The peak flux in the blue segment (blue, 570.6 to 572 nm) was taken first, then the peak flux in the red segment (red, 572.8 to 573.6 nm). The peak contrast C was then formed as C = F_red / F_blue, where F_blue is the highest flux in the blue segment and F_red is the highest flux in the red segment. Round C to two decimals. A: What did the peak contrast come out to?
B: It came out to 0.99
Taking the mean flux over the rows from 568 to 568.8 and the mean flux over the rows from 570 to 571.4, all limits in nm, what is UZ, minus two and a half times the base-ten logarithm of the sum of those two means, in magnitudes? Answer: -3.727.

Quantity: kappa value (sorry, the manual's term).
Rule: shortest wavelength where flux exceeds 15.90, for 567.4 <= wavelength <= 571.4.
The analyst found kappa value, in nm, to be 567.7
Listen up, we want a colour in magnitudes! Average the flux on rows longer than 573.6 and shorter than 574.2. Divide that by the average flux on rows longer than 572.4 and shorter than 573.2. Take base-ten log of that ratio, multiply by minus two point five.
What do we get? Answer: 0.07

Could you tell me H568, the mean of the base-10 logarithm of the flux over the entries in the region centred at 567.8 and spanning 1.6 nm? 1.20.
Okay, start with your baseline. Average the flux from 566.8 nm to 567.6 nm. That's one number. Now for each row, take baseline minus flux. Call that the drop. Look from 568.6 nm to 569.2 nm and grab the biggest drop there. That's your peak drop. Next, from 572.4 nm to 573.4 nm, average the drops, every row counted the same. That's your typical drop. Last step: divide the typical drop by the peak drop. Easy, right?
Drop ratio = 1.3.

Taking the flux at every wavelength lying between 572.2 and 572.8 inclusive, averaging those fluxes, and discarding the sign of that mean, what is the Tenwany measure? 16.43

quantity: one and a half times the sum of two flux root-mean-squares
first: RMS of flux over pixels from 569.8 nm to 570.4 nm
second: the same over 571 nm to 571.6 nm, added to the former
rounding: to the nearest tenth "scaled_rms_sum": 46.9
